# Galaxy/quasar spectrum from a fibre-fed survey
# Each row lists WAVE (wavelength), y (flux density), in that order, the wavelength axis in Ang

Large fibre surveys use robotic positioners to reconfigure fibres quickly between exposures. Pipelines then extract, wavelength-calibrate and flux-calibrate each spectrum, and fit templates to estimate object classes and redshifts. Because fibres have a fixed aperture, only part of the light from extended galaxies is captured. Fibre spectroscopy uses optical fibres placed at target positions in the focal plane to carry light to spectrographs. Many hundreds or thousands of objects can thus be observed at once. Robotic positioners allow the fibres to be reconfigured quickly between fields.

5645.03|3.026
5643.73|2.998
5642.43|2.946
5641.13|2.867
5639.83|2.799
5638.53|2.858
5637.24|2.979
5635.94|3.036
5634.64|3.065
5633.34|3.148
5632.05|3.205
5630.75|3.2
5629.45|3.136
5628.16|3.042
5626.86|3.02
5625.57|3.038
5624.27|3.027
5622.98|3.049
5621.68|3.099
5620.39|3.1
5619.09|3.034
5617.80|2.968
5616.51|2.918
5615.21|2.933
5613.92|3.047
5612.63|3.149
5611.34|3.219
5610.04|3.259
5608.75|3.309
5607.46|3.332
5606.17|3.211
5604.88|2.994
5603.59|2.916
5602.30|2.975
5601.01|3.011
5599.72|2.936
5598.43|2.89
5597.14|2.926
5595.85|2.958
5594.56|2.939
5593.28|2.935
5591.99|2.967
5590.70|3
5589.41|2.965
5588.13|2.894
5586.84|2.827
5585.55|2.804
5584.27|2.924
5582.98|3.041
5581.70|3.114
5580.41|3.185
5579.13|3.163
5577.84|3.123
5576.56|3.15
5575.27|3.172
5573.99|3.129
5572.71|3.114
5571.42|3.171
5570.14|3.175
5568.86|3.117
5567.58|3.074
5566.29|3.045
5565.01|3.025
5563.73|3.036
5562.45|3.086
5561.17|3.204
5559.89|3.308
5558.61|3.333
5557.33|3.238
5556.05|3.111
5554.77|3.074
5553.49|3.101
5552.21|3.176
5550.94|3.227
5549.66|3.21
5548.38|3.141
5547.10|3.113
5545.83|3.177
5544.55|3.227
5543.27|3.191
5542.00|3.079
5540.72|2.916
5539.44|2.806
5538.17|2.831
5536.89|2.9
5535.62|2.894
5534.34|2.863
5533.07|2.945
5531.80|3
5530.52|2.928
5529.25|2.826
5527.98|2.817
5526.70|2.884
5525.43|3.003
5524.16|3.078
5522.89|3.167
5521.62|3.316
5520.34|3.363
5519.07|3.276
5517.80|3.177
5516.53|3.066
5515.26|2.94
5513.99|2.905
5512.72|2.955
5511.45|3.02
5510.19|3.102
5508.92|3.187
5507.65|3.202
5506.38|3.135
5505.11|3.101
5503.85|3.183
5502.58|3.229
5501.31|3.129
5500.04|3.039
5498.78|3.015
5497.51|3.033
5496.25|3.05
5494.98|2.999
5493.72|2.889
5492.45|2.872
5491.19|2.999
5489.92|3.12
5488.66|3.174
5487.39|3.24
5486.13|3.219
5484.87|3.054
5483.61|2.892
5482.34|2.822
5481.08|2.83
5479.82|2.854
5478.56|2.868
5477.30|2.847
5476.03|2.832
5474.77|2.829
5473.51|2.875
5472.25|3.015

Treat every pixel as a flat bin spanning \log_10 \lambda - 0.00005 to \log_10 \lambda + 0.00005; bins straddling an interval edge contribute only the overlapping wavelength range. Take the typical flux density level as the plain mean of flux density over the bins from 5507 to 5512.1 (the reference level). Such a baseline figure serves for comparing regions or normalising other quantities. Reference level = 3.13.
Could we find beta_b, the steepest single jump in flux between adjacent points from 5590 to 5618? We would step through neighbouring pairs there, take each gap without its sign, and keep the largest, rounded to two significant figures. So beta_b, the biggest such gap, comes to 0.22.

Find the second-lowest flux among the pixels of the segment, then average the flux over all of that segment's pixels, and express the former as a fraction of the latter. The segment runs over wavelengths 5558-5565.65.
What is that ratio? 0.959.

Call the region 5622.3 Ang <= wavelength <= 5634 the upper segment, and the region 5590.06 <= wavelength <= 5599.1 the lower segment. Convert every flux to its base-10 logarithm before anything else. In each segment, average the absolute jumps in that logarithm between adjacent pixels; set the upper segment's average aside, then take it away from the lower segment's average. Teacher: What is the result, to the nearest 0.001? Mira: -0.001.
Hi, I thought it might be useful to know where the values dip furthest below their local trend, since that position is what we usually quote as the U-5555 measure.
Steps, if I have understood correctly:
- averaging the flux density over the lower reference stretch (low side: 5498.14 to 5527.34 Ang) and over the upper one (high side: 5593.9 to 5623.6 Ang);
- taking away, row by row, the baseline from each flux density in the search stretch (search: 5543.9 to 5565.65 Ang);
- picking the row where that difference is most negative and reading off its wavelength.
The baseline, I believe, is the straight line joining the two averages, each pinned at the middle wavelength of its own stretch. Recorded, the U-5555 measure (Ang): 5565.01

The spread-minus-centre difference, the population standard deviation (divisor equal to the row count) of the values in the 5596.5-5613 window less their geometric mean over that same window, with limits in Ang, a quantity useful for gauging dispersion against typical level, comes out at -2.93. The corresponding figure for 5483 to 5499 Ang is -2.93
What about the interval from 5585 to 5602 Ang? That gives -2.87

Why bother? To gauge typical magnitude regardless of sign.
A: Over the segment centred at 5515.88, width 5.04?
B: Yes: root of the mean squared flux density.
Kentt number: 3.02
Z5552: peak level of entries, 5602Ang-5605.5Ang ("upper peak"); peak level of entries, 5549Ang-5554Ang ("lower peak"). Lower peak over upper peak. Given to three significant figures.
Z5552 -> 1.08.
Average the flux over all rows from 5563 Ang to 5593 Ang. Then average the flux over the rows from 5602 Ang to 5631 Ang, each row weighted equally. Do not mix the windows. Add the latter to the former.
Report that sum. 6.14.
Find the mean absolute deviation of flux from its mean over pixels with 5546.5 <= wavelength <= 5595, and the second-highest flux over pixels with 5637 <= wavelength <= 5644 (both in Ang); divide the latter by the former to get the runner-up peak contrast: 31.4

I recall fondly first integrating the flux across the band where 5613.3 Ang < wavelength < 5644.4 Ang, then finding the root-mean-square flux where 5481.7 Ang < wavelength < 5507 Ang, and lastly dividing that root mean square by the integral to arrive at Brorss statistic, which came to 0.033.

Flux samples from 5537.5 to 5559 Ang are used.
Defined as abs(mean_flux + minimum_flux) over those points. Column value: 5.92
